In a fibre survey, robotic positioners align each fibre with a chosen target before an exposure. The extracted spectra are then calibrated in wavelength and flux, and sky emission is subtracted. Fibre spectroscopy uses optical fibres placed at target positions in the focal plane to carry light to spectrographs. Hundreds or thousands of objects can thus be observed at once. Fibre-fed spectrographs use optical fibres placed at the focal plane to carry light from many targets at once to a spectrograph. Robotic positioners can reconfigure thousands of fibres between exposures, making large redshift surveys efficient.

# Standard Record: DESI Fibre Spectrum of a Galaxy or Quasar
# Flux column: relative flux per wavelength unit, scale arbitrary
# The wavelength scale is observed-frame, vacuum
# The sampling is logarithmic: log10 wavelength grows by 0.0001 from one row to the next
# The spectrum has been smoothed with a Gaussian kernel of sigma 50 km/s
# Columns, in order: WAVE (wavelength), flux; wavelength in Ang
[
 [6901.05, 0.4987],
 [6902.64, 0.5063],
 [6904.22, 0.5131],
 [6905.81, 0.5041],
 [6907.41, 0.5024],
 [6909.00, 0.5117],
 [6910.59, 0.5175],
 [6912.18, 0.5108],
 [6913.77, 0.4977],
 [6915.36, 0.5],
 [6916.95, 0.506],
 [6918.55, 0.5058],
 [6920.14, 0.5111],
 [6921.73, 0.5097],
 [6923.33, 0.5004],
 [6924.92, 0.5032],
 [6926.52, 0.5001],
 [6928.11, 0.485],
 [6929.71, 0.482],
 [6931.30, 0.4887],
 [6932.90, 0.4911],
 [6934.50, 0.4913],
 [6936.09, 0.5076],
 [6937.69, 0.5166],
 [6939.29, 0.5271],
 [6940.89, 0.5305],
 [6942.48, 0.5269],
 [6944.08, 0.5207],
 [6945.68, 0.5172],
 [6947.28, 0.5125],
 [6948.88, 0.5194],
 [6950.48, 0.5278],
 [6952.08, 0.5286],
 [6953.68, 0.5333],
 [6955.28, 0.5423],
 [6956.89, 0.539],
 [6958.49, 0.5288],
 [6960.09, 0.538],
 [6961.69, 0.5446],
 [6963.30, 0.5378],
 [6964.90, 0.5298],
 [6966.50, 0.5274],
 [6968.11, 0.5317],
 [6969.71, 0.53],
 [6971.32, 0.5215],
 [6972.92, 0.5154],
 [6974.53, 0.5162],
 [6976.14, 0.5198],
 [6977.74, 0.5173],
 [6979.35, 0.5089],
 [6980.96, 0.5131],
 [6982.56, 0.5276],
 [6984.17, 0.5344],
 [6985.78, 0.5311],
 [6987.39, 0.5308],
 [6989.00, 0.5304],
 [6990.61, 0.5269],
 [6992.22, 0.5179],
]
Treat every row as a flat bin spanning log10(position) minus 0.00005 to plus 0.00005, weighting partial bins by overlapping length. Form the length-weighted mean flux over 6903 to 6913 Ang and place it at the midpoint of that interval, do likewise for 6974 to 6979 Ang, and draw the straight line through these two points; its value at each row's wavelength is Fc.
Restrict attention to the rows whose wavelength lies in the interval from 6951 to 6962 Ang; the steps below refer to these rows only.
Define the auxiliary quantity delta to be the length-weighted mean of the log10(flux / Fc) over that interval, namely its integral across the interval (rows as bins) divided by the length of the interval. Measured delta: 0.017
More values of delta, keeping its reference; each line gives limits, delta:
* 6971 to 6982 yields -0.001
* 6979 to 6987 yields 0.005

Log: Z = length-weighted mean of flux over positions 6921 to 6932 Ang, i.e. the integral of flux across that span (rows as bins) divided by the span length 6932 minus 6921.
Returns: 0.496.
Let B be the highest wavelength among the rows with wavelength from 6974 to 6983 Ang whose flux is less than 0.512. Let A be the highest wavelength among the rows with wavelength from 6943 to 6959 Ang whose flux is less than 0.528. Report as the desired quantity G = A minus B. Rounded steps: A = 6950.48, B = 6979.35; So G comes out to -28.9 Ang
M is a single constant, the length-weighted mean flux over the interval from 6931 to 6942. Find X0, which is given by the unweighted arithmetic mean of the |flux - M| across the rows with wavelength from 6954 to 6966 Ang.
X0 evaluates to 0.028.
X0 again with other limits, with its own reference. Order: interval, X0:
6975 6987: 0.013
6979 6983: 0.008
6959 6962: 0.032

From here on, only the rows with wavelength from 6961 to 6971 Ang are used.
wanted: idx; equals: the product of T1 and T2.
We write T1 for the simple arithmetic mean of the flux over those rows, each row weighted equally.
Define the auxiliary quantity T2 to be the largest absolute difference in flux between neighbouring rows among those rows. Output 0.0043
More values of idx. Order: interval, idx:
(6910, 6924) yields 0.0066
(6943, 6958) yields 0.0047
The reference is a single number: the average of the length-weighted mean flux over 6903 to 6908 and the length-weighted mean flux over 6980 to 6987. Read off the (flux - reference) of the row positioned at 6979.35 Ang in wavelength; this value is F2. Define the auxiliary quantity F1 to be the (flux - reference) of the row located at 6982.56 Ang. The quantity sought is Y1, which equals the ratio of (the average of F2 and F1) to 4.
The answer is 0.0004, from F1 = 0.011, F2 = -0.008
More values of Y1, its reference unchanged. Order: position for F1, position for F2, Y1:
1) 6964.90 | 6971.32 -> 0.0023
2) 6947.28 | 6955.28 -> 0.0027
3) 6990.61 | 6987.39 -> 0.0031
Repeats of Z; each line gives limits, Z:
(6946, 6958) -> 0.528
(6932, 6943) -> 0.512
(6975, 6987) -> 0.522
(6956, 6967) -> 0.535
